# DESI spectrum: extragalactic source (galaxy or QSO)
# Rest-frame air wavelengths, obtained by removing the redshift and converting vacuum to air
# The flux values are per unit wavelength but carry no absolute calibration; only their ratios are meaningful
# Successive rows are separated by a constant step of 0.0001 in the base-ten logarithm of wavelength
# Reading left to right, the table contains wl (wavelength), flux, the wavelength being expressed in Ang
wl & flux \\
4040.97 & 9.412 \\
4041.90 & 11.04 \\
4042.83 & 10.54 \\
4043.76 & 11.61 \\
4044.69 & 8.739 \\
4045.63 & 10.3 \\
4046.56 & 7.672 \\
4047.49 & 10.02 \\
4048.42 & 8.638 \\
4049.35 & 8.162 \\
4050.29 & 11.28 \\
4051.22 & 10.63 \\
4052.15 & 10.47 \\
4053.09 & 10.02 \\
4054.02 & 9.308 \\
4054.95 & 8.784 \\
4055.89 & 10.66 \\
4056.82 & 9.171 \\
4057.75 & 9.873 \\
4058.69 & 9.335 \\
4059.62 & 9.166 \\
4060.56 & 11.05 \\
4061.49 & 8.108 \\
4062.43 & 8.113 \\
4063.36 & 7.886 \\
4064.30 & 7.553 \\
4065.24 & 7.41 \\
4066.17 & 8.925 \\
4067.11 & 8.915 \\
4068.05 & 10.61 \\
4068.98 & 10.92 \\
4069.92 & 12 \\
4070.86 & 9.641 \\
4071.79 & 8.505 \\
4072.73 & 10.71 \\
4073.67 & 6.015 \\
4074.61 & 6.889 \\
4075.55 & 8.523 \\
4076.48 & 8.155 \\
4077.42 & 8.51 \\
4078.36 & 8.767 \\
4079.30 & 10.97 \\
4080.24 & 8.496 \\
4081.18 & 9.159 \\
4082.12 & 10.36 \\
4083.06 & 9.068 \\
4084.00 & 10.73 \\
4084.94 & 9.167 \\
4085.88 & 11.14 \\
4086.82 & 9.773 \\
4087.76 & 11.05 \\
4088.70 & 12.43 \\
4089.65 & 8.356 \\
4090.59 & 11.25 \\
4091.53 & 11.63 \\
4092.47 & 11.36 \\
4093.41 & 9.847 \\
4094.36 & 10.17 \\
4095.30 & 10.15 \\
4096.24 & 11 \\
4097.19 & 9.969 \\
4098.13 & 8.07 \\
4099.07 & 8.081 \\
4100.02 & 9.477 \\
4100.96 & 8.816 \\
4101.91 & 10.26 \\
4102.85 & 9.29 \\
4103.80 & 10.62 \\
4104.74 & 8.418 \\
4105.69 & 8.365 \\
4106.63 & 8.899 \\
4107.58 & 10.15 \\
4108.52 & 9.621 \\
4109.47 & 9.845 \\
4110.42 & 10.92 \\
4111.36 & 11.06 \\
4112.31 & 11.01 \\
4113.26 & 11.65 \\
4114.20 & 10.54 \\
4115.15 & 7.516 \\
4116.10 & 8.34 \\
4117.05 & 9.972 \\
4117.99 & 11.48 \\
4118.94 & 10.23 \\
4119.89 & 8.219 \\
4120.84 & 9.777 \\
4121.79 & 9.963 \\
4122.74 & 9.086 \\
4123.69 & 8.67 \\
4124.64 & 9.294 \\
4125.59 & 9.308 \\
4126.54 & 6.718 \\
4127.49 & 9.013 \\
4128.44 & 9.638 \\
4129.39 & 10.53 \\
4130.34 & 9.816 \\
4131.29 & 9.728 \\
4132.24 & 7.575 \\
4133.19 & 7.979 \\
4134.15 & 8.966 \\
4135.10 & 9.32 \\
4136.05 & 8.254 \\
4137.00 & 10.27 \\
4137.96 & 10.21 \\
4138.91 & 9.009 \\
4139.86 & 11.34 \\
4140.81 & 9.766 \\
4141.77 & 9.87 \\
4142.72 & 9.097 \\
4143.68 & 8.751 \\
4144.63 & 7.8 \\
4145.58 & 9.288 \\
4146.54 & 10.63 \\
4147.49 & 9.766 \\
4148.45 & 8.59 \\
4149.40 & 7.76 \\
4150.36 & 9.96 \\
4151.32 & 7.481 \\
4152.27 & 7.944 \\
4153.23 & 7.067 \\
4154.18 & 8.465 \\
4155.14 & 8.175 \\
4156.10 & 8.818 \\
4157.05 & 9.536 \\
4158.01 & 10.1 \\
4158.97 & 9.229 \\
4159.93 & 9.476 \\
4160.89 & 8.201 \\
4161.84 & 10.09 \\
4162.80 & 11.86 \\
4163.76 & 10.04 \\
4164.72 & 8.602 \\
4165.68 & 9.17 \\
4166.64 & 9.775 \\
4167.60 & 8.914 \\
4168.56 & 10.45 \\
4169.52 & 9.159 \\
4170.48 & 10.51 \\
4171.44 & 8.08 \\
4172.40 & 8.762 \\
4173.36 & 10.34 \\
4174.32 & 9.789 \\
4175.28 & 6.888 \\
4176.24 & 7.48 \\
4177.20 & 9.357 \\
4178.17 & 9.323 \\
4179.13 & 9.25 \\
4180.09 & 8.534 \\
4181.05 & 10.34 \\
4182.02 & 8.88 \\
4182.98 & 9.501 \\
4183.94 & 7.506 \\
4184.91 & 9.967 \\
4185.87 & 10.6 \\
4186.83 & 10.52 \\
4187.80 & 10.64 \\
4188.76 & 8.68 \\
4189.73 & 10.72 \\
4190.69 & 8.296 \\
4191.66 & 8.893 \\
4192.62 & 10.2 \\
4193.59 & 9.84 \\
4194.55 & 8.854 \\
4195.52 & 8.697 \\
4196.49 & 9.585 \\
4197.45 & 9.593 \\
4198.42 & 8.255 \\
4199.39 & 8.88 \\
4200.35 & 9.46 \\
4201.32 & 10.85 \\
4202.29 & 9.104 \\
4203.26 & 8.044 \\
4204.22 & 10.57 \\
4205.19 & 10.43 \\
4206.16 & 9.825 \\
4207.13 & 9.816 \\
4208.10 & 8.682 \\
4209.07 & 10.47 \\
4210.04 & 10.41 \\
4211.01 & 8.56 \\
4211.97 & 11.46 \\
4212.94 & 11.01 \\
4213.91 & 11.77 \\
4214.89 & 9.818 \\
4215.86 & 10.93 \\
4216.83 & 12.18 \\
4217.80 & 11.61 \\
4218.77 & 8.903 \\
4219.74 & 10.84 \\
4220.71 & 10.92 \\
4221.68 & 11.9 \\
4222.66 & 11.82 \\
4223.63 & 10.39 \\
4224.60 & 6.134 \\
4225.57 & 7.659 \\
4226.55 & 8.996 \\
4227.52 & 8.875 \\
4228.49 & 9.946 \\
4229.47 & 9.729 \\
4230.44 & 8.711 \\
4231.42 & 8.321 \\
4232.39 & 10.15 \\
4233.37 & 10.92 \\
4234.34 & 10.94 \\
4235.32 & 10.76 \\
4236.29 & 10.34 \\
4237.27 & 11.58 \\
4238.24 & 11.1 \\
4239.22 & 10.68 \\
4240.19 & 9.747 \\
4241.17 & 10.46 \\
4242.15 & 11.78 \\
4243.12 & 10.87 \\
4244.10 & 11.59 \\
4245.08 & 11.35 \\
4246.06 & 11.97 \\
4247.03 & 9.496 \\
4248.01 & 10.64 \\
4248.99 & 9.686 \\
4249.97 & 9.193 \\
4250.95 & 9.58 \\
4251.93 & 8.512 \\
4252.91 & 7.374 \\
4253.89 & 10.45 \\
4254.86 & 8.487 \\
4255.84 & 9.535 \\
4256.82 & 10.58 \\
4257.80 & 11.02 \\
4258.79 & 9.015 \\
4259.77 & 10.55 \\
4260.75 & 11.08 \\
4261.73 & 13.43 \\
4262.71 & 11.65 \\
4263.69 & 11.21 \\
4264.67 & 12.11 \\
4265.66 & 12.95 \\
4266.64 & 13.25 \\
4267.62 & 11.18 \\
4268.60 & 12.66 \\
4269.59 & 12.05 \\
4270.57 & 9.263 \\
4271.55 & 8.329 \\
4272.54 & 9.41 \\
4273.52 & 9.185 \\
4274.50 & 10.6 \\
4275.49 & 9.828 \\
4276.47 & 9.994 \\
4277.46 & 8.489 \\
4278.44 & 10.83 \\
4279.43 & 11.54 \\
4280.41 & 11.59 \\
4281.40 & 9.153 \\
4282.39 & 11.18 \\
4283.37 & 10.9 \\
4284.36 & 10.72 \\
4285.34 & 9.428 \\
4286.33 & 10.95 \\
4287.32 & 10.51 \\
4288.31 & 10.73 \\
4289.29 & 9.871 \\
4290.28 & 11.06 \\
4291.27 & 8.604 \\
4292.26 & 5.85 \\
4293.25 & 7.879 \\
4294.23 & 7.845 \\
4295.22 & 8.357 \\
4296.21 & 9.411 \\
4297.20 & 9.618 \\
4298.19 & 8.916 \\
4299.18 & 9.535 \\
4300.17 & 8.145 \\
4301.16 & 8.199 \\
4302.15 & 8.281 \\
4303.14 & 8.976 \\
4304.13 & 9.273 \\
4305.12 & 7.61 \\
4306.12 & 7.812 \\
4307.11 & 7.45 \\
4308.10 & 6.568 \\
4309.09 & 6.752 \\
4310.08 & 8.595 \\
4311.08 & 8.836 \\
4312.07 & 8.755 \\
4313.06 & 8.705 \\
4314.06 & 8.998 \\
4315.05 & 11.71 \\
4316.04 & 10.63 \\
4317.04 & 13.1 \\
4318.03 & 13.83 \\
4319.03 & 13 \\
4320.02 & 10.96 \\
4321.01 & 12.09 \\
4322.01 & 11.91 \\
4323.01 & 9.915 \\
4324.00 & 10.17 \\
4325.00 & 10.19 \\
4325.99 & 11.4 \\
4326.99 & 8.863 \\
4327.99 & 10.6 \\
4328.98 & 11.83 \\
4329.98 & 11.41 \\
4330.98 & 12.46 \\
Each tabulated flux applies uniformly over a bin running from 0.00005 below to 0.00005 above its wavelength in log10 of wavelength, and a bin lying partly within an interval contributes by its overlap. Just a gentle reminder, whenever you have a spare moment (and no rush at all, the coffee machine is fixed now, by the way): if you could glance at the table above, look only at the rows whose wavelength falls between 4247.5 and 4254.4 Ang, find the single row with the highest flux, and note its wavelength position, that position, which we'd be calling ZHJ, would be 4248.01 Ang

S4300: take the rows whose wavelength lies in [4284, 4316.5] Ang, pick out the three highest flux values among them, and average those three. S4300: 11.2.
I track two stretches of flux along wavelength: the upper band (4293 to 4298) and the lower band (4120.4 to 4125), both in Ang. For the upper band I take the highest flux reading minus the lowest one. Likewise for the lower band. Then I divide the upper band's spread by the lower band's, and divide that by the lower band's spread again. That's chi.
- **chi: 1.1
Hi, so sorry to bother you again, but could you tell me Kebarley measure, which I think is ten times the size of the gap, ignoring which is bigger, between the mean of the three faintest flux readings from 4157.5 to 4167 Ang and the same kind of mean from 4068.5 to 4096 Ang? 16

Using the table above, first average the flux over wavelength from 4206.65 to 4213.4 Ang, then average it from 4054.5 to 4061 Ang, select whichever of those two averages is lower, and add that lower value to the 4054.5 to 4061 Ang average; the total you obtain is 19.4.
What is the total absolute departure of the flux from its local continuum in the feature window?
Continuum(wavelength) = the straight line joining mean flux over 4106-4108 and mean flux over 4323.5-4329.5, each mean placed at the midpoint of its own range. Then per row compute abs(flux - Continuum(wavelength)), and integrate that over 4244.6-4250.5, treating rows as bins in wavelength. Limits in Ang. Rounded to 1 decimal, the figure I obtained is 5.5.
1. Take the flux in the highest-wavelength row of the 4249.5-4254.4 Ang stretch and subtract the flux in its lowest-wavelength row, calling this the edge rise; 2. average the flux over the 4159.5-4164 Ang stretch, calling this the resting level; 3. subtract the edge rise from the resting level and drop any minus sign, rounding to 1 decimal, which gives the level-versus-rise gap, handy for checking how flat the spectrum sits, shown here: 8.7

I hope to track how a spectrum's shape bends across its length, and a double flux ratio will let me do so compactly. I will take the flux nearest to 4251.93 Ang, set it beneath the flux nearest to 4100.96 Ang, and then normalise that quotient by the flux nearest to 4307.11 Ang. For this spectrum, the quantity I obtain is 0.139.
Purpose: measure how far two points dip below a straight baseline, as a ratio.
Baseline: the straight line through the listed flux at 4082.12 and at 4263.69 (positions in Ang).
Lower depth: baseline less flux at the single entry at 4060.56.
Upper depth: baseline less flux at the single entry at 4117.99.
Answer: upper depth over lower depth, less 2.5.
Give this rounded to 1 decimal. -1.3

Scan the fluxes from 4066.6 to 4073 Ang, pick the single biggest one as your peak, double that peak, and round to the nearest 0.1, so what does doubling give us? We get 24.0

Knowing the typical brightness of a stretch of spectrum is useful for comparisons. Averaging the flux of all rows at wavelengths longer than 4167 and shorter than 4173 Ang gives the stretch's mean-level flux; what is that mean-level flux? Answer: 9.3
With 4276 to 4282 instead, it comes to 10.3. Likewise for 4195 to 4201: 9.1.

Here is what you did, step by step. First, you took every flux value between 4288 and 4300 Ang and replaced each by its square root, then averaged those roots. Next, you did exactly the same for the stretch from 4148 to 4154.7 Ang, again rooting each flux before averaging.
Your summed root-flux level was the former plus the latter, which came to 5.84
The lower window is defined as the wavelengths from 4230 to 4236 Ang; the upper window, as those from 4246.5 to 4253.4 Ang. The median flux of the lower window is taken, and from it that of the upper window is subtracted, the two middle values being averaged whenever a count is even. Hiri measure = 1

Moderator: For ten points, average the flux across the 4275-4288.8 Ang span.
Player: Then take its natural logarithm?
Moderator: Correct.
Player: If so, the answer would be 2.34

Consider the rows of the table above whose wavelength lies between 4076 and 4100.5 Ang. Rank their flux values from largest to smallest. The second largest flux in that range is 11.63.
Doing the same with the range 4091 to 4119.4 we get 11.63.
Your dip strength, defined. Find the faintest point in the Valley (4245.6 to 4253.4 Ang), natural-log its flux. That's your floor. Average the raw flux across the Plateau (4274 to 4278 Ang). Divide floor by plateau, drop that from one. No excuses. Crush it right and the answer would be 0.795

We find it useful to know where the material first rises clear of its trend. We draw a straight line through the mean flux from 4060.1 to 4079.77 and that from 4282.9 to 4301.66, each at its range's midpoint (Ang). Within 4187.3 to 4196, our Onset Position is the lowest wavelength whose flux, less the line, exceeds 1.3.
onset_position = 4187.80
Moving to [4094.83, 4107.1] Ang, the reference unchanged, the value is 4096.24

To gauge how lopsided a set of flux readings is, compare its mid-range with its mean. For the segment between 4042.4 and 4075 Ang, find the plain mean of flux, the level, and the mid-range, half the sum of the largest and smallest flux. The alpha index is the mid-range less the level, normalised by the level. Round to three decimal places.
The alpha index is -0.038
